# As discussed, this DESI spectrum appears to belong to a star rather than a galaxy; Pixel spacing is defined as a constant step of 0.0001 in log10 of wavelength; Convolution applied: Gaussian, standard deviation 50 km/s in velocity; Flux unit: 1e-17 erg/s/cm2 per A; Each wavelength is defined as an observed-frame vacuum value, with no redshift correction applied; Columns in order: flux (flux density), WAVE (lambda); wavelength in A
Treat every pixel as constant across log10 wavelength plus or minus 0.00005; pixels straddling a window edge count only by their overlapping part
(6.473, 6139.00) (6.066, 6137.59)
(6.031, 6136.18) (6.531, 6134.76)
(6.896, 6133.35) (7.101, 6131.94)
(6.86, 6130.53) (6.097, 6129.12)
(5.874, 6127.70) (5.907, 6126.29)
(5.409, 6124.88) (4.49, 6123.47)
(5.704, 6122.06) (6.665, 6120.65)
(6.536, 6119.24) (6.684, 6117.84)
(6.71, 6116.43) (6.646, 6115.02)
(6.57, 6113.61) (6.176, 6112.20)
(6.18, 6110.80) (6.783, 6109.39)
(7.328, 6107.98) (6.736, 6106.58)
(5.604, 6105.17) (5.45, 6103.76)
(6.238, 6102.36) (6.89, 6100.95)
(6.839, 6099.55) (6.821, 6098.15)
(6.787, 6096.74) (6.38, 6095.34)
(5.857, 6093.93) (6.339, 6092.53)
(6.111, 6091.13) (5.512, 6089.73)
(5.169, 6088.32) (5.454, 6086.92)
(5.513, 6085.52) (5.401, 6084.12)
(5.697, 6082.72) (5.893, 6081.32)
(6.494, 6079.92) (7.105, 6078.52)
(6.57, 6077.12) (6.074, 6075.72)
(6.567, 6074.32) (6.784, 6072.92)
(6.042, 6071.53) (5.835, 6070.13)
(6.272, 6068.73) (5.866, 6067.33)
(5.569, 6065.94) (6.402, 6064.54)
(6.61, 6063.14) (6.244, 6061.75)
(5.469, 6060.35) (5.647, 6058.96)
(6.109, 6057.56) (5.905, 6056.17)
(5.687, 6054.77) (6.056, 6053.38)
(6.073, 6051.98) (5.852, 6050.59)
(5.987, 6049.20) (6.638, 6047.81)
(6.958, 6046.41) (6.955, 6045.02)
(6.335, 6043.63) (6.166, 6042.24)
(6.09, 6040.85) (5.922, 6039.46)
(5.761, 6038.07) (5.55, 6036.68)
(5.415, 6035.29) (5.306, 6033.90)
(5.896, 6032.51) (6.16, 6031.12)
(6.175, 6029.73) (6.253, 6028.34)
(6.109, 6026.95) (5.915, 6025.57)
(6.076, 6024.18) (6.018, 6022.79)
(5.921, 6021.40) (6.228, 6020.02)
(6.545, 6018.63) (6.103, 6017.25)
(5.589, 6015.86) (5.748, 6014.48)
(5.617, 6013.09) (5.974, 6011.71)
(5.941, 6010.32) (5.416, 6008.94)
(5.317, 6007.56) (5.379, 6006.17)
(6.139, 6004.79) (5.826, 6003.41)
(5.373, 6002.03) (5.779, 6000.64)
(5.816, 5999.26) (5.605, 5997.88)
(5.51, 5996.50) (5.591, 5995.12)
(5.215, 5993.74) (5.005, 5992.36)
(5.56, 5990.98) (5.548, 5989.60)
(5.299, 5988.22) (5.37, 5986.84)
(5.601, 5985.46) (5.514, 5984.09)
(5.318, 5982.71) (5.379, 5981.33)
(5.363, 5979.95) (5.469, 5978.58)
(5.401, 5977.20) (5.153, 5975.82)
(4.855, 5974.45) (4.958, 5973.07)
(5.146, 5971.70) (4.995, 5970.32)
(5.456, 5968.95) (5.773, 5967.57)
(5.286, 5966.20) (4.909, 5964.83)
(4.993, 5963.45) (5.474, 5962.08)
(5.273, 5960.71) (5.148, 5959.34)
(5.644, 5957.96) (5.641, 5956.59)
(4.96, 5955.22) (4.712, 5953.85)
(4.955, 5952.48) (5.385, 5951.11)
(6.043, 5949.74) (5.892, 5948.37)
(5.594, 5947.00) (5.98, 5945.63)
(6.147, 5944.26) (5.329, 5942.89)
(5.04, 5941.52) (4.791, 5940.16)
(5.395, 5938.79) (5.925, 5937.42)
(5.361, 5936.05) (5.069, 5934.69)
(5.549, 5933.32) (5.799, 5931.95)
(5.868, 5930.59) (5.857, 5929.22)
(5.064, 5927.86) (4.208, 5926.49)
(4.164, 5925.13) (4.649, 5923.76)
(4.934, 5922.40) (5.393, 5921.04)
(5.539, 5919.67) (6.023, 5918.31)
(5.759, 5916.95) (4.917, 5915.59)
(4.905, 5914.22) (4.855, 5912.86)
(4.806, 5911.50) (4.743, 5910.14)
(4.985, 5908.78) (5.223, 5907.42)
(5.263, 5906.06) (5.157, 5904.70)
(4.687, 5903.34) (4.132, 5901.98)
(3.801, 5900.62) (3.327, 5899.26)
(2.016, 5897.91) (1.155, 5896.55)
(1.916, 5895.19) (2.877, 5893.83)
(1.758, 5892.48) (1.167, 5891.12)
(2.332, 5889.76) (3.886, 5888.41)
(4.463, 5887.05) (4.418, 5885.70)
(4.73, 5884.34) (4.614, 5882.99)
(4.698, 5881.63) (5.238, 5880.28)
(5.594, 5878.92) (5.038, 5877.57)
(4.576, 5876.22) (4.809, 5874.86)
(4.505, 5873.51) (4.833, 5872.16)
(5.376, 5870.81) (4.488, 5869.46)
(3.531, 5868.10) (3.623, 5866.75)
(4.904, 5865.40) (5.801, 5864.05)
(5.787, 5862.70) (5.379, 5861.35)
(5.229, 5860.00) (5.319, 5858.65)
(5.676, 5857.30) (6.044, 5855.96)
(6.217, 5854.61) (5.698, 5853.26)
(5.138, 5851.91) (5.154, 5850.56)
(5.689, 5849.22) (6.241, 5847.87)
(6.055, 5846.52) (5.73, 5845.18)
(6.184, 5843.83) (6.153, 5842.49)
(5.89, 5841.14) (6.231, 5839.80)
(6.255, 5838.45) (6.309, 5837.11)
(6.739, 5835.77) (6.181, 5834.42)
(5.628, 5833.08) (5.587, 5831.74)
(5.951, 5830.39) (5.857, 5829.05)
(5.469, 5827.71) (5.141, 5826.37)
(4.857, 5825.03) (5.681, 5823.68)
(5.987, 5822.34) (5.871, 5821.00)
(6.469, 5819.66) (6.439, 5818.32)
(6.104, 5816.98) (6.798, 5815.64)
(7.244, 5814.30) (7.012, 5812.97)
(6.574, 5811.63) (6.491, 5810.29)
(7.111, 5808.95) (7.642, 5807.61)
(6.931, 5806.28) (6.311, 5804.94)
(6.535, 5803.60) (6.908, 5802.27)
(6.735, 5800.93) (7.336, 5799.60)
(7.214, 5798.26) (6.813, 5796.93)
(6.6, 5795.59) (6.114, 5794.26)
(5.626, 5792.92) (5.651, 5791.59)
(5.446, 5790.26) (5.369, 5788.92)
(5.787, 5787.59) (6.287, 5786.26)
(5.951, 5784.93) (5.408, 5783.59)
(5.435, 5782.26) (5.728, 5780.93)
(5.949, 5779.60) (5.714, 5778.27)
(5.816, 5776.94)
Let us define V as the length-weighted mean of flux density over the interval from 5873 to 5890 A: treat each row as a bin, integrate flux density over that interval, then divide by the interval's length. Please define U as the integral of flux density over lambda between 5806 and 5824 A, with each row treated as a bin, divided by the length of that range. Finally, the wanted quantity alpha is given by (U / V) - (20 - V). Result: -14.0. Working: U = 6.6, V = 4.6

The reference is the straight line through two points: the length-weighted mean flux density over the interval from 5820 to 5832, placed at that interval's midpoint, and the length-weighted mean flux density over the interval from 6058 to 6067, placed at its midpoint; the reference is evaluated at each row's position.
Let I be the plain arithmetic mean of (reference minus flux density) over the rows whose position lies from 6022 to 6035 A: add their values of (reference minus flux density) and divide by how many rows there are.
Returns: -0.05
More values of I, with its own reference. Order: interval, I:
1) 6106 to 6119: -0.58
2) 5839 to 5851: -0.27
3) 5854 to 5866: 0.08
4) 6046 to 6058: -0.17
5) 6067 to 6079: -0.34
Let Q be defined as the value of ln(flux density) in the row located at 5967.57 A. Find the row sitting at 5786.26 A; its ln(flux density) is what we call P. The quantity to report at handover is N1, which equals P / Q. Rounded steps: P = 1.84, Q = 1.75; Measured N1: 1.05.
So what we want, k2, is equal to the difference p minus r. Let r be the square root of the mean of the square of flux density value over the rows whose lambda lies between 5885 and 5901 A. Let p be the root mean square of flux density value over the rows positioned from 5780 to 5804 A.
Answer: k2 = 3.2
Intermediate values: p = 6.20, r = 2.99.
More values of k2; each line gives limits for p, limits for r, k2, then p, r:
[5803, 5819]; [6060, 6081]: 0.5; 6.78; 6.28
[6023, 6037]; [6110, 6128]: -0.3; 5.89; 6.15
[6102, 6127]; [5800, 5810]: -0.6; 6.25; 6.89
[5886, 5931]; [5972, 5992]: -0.9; 4.46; 5.35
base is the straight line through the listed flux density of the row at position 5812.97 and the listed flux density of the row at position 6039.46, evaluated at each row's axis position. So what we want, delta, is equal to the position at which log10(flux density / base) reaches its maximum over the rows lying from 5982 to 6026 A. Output 6018.63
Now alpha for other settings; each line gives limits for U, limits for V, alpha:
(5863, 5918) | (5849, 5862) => -13.7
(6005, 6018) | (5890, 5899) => -15.1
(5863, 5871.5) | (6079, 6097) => -13.3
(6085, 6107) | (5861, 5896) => -14.3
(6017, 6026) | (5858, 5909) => -14.3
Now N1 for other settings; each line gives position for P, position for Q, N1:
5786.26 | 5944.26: 1.01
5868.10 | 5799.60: 0.63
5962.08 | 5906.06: 1.02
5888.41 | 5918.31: 0.76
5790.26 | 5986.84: 1.01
